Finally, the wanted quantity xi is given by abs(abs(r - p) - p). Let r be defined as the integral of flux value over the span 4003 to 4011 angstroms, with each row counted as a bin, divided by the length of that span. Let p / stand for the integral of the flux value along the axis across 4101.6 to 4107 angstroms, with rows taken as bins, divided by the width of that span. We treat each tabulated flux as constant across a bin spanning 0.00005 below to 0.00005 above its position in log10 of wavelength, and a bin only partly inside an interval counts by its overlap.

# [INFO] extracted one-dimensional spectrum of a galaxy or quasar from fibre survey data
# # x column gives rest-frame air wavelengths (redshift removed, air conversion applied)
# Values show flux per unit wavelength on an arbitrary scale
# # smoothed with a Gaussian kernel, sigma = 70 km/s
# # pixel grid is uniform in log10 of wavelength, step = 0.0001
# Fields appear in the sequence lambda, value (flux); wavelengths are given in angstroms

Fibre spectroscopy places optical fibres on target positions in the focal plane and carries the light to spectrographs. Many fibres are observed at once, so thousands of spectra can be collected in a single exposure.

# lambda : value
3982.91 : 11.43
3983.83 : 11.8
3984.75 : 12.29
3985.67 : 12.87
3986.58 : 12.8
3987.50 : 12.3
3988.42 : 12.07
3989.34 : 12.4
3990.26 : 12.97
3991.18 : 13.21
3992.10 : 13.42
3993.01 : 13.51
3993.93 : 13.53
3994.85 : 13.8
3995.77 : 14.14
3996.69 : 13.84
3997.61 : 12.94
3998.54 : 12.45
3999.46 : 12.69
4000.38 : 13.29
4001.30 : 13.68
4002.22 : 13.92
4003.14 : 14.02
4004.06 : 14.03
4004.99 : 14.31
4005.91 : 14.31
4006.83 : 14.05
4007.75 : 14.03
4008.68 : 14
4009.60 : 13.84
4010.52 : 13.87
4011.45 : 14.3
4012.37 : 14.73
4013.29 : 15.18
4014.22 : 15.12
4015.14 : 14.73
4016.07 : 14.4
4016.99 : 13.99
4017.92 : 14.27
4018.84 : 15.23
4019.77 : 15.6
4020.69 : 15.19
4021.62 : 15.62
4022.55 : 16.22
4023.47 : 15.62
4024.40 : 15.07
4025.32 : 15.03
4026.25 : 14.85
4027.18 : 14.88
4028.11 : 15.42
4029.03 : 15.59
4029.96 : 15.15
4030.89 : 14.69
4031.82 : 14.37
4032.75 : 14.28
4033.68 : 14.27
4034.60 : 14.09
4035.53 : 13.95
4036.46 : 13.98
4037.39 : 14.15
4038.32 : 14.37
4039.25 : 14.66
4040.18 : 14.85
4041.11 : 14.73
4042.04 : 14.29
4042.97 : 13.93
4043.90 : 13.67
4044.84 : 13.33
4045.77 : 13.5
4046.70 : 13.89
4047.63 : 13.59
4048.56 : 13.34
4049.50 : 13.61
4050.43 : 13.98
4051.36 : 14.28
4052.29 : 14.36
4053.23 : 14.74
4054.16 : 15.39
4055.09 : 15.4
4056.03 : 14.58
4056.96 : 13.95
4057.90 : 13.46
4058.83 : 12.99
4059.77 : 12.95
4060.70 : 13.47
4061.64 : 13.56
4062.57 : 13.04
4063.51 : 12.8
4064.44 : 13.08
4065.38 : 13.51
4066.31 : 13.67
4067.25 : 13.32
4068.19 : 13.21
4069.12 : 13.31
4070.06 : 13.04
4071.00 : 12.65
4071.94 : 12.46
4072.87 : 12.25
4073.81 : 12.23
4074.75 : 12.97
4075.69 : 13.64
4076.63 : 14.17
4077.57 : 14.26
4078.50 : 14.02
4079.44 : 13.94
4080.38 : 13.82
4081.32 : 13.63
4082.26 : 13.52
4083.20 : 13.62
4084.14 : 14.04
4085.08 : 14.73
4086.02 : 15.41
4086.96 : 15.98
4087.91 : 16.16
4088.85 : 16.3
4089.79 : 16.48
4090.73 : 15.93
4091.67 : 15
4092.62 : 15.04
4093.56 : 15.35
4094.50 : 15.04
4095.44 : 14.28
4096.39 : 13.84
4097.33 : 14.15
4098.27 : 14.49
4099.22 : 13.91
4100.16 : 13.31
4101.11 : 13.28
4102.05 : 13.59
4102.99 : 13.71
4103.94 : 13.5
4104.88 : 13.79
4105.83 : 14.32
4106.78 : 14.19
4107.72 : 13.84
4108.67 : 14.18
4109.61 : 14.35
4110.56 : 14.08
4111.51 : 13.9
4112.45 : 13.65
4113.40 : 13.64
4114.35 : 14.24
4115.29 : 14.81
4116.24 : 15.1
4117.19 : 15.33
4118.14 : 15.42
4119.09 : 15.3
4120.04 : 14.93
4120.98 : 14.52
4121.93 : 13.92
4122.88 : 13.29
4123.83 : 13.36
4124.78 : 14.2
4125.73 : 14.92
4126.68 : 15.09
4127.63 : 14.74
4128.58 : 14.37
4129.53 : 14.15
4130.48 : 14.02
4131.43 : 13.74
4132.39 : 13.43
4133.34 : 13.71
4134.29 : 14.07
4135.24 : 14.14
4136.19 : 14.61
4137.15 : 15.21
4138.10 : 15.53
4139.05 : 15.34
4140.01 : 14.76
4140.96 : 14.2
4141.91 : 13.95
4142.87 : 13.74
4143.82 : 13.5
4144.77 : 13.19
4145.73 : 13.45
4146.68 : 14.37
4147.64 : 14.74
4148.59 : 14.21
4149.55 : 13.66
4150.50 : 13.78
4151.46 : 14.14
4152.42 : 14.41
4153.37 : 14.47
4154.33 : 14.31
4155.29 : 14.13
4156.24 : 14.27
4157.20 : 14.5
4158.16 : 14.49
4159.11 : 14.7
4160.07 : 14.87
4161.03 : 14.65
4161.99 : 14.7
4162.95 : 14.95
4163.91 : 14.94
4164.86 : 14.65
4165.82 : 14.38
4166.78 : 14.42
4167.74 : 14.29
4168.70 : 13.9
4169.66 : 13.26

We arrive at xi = 13.6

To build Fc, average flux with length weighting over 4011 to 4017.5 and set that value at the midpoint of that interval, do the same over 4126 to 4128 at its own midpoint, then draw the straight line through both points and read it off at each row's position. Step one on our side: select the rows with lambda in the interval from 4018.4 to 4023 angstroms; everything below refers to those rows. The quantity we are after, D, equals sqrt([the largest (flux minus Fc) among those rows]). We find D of 1.3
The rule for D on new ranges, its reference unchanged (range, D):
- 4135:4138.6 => 0.8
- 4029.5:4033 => 0.7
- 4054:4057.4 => 0.8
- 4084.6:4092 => 1.3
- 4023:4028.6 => 1.0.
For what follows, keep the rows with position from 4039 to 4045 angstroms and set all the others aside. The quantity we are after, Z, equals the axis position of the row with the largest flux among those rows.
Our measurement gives 4040.18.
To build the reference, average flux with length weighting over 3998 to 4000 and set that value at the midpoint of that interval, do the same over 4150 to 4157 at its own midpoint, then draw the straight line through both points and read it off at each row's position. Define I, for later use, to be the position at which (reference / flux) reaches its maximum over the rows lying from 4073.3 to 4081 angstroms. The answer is 4073.81 angstroms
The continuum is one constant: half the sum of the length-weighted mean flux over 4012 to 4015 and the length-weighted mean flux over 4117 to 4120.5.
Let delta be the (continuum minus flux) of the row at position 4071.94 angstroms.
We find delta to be 2.6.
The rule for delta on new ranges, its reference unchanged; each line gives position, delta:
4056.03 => 0.5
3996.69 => 1.3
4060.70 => 1.6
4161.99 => 0.4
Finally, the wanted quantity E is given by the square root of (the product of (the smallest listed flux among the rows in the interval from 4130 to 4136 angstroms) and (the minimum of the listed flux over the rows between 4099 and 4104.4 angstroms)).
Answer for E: 13.4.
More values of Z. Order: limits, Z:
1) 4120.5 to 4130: 4126.68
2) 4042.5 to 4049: 4042.97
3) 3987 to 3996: 3995.77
